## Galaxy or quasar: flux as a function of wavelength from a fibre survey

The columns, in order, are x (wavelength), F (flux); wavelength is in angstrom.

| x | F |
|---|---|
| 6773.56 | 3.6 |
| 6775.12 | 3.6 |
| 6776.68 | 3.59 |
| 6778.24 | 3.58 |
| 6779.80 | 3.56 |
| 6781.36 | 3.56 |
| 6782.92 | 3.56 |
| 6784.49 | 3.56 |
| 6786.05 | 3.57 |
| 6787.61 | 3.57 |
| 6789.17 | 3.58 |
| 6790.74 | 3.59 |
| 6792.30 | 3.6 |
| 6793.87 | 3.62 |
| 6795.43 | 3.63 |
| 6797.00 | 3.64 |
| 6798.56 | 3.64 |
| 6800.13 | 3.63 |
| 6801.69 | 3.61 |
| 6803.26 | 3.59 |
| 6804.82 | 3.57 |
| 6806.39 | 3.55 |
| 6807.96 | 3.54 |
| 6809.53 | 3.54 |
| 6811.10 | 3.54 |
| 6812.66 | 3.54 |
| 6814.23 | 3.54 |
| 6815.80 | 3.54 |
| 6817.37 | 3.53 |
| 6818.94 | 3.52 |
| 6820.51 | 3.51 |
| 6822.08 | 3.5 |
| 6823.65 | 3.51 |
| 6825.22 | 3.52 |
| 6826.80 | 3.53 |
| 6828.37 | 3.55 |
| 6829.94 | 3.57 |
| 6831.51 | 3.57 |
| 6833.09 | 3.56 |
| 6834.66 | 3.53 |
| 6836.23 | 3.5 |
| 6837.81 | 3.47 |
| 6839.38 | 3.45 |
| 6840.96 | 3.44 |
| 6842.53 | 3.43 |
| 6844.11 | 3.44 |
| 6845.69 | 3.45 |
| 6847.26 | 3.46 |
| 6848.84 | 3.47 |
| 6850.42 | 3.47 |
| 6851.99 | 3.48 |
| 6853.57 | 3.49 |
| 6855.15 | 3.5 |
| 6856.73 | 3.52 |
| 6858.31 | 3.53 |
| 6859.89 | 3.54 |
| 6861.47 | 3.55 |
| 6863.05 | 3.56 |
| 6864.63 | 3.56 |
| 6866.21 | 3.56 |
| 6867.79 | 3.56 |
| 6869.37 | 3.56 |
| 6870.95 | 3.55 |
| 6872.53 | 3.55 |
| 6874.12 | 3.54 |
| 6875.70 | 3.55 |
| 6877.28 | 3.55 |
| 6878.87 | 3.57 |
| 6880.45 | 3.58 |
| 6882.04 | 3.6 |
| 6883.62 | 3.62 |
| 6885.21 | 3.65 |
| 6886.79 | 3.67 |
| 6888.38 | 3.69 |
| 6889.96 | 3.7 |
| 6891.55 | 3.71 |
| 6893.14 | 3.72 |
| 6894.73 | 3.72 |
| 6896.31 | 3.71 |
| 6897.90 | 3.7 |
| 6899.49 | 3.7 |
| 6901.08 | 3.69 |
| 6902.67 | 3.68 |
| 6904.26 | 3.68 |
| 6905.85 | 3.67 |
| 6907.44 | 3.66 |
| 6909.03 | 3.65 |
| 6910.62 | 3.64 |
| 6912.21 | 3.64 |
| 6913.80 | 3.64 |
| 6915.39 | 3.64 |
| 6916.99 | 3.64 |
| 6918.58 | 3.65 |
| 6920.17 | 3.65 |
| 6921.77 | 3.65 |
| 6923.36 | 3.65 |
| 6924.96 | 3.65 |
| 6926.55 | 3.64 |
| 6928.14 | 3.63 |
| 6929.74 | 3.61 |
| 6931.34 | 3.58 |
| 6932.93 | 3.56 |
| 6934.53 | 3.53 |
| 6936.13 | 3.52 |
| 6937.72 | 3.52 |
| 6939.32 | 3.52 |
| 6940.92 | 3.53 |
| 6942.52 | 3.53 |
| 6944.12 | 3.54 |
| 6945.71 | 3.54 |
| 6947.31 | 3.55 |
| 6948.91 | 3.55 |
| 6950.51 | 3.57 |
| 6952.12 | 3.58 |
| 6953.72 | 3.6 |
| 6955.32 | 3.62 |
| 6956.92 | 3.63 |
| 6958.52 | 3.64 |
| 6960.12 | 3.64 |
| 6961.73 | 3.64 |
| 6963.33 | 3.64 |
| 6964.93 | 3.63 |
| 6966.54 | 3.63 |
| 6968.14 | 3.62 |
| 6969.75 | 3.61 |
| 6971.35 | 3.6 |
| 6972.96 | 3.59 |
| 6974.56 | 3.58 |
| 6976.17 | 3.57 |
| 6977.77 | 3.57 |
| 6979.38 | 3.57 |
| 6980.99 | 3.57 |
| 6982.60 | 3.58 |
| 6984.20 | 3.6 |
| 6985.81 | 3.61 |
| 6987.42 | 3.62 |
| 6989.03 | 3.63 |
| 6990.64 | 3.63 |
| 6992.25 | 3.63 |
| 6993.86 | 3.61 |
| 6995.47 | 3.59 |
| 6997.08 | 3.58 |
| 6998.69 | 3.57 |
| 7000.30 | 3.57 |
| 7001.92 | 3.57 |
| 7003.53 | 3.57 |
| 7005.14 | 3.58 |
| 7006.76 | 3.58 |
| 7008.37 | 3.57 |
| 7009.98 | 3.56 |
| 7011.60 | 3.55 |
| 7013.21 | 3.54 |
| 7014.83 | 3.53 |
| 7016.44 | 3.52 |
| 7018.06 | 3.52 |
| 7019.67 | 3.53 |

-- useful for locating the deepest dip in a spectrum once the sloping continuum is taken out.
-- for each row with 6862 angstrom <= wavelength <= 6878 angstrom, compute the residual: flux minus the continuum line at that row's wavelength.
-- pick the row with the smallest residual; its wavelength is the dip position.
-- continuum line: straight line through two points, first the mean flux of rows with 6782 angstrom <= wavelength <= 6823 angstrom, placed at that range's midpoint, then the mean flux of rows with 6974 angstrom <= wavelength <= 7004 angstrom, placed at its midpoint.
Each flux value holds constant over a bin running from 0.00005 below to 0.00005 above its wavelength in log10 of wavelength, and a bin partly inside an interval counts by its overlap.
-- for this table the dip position 6874.12 angstrom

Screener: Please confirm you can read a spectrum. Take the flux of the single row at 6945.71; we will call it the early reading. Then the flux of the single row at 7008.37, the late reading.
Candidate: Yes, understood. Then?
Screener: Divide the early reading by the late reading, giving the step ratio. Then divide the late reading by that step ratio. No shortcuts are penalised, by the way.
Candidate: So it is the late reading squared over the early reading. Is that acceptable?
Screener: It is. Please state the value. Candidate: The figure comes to 3.60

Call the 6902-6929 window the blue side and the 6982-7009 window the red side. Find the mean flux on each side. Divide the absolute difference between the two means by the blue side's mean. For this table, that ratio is 0.016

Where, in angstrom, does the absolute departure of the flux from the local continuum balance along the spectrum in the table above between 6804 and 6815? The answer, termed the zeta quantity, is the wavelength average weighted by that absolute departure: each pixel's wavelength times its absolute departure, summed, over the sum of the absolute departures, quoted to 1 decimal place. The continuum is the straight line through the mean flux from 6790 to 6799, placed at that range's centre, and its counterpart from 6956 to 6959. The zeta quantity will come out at 6809.9 angstrom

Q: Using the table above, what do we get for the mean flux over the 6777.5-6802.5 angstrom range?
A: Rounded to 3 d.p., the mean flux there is 3.594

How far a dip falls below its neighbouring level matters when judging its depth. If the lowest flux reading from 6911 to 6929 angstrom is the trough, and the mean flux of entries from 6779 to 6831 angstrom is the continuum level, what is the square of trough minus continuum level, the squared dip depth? 0.004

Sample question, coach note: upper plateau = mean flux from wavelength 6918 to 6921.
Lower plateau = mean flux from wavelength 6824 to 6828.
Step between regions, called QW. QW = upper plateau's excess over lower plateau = 0.12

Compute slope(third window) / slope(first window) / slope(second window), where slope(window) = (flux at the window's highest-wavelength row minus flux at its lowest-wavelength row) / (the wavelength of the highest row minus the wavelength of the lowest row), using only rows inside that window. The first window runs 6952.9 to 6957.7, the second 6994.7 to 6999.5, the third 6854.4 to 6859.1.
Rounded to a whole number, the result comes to -163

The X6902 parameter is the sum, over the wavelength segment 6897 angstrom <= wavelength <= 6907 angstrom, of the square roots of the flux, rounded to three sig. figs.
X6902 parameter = 11.5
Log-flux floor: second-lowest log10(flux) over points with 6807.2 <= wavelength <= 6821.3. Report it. 0.547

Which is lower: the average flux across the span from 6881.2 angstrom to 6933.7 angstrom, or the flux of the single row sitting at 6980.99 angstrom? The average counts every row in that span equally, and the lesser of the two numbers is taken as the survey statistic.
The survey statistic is 3.57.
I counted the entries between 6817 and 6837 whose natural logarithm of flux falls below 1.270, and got 11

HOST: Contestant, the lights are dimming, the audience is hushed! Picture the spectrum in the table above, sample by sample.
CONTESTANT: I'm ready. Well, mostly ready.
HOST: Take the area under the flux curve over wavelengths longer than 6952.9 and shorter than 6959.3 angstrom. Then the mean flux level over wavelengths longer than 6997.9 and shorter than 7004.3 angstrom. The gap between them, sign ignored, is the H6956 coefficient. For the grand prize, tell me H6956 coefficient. 19.6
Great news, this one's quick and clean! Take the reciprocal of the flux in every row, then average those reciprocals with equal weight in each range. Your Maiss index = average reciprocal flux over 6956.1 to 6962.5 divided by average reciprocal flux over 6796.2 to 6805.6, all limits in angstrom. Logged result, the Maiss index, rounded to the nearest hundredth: 0.99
